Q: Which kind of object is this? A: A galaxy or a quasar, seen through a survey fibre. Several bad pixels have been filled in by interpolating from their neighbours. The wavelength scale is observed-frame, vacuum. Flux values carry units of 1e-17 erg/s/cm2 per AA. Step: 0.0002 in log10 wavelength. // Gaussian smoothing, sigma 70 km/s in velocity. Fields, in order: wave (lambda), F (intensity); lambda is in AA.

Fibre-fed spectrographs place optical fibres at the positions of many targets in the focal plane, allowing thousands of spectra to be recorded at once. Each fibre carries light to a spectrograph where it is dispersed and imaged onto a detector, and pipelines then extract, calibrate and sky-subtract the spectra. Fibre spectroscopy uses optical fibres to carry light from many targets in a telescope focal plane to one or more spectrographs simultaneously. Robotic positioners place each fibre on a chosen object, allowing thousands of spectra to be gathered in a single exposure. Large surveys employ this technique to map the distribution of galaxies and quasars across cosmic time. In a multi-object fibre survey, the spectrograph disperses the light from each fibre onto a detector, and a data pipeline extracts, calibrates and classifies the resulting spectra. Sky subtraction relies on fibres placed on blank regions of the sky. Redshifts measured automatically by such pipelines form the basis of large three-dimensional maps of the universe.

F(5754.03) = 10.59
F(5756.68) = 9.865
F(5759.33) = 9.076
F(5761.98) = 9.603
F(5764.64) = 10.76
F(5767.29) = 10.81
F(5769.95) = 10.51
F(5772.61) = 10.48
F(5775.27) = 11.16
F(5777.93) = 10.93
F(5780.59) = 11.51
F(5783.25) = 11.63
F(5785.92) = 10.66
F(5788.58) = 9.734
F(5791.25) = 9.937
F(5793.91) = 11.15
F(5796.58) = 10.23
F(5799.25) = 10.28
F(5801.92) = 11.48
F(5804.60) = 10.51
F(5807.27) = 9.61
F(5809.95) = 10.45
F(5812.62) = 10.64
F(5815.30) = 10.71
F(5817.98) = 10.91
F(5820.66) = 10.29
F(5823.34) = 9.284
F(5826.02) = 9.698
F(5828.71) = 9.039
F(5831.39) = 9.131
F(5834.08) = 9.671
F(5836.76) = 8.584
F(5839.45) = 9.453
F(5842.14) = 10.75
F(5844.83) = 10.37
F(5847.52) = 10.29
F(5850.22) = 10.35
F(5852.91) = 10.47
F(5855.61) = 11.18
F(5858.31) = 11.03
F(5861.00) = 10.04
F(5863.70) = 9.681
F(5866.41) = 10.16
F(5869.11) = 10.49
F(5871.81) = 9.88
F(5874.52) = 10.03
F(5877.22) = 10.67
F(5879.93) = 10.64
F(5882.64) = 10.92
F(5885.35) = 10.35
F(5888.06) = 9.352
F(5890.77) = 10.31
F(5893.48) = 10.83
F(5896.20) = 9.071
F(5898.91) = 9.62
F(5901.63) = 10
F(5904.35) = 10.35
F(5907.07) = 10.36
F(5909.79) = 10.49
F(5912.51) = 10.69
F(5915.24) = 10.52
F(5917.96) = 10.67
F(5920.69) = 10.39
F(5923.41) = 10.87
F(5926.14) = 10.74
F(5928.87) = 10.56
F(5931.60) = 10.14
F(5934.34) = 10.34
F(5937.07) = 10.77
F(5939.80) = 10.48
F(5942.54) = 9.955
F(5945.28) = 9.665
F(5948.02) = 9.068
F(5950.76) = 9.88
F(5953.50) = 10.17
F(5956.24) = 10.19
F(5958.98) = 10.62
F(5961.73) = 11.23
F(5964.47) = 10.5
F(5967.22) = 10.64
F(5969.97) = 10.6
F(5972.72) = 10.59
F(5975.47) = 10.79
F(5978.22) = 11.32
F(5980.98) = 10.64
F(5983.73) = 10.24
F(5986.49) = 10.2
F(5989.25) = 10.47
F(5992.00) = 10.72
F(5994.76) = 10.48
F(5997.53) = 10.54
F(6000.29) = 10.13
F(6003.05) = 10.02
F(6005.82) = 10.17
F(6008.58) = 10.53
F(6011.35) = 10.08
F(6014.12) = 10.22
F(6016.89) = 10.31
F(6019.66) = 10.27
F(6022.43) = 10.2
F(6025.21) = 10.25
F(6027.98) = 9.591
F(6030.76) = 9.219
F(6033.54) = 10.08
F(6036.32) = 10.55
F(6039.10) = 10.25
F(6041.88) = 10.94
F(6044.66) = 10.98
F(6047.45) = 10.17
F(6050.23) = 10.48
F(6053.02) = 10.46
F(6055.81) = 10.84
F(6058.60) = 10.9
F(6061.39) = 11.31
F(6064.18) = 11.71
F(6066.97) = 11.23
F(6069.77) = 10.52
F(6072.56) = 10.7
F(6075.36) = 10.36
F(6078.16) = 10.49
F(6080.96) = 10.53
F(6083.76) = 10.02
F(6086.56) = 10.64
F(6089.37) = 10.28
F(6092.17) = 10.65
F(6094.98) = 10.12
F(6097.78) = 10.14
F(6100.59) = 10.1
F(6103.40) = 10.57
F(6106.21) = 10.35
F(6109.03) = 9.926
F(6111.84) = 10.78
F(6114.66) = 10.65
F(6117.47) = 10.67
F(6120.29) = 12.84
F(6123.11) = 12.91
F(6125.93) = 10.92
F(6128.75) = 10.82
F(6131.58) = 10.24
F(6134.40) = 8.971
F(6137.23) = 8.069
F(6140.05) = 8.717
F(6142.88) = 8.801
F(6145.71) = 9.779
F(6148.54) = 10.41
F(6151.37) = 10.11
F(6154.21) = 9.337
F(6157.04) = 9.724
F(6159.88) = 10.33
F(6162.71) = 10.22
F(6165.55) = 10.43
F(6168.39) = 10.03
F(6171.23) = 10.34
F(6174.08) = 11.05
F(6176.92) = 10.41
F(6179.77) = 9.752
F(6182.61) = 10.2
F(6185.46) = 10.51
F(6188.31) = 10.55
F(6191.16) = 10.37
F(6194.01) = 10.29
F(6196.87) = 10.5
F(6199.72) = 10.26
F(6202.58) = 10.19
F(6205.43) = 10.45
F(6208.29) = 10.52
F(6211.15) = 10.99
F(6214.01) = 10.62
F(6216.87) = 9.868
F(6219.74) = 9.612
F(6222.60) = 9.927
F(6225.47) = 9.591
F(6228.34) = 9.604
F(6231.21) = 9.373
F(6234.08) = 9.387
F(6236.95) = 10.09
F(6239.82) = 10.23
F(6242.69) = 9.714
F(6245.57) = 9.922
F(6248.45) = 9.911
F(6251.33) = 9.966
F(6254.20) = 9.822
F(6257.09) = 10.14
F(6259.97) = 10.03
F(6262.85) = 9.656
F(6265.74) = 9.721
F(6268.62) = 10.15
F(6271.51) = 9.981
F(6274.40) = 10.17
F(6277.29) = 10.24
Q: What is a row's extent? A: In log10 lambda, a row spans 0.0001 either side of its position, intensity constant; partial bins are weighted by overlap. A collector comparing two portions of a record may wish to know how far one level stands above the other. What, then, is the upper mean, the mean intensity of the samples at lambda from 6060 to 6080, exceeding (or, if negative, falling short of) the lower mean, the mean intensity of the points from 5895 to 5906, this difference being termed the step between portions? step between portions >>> 1.1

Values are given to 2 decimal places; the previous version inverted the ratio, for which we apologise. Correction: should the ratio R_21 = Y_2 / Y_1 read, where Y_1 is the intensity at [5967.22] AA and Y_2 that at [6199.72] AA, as 0.96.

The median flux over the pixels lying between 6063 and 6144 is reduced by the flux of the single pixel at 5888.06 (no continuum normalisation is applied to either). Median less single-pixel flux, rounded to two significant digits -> 1.2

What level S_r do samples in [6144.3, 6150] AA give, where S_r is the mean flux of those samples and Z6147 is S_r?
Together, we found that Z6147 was 10.1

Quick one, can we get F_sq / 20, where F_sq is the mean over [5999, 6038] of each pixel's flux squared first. 5.12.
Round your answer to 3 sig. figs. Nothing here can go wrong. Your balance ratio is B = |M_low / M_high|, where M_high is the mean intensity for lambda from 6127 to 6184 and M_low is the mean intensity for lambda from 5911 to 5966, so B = 1.05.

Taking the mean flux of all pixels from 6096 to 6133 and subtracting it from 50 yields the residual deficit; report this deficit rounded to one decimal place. 39.2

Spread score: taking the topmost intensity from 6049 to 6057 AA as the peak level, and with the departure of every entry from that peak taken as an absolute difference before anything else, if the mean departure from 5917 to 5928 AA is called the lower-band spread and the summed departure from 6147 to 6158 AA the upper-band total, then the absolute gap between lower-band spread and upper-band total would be 3.6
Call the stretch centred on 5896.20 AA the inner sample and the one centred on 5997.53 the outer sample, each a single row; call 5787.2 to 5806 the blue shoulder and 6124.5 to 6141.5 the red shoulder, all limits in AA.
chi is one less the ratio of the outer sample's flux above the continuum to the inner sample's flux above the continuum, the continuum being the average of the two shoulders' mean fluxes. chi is 1.5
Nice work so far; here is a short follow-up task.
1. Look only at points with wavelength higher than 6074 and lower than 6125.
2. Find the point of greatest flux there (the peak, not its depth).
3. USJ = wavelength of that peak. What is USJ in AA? 6123.11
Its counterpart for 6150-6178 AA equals 6174.08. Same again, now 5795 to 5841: 5801.92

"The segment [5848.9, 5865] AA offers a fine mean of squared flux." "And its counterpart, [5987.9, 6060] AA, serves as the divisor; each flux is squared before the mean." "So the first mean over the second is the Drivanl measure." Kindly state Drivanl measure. 1.02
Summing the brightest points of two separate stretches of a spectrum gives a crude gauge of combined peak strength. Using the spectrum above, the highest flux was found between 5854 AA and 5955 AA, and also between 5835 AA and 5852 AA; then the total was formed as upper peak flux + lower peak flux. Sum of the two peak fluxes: 21.9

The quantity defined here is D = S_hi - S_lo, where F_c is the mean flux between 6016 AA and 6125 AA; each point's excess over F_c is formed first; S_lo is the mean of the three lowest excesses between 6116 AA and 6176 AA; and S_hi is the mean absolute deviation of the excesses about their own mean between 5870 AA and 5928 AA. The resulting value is 2.4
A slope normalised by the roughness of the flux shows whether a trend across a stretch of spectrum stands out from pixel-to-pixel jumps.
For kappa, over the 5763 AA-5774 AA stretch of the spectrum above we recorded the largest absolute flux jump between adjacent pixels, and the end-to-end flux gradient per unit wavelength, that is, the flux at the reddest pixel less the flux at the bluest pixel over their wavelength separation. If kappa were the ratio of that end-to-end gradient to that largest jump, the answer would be -0.117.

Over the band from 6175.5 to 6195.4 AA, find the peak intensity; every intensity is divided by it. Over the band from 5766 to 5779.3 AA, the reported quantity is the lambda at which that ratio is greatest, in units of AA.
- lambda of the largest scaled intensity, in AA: 5775.27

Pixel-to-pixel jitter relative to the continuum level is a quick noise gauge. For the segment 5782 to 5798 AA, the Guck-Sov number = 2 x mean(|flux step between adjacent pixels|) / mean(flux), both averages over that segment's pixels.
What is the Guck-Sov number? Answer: 0.16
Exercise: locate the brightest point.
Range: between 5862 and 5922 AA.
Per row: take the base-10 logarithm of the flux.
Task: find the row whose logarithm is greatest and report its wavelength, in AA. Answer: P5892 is 5882.64 AA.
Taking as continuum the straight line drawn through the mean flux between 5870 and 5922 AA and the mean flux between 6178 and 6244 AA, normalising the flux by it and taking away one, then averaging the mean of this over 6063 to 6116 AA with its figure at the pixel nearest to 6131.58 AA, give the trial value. 0.021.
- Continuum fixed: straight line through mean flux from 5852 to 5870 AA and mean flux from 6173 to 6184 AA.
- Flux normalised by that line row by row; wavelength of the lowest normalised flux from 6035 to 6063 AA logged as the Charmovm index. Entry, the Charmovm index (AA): 6047.45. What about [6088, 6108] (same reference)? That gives 6100.59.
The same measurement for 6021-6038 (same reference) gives 6030.76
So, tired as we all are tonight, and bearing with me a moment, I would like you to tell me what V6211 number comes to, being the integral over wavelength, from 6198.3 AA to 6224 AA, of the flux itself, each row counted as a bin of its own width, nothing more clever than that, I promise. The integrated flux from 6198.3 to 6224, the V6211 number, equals 264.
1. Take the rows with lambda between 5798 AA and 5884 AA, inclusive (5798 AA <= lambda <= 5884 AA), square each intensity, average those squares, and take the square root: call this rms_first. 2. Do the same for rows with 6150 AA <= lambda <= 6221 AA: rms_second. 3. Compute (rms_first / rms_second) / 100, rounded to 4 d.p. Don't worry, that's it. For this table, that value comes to 0.0100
